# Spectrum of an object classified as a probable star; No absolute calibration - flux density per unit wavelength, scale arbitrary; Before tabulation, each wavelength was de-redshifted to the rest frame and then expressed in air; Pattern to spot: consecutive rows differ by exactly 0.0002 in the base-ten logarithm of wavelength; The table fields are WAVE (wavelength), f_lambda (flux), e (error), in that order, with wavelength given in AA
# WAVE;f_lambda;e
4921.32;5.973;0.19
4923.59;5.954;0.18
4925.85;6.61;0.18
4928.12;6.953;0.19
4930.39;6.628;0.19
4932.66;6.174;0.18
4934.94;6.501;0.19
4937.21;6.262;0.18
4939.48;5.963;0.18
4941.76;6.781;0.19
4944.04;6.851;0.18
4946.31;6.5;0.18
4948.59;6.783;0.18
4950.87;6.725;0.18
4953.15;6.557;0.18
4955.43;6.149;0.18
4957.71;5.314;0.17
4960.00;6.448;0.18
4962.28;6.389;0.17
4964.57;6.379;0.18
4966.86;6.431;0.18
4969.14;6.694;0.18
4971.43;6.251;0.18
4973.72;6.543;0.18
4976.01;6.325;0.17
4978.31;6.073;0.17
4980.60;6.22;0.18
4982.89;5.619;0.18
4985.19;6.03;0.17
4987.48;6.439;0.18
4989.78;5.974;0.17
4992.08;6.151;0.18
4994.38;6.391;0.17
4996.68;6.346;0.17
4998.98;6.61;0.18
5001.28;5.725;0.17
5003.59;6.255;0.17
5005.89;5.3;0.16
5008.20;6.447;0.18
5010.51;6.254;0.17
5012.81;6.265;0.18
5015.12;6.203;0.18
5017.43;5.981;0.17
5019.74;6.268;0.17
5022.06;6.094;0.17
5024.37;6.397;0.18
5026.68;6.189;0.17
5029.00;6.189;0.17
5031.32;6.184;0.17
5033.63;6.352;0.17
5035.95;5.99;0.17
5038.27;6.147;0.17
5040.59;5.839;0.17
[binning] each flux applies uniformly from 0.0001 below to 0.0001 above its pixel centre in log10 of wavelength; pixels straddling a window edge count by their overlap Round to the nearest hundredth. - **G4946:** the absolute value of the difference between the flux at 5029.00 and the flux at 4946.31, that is 0.31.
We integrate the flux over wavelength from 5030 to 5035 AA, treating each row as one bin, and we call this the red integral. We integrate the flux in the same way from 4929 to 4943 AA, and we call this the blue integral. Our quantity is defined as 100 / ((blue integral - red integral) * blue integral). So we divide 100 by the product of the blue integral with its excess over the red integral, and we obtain 0.02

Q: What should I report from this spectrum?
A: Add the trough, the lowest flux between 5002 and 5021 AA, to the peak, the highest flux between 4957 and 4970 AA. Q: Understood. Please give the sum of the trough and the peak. 11.99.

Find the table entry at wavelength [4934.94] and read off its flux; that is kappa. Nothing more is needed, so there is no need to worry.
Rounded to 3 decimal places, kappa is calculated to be 6.501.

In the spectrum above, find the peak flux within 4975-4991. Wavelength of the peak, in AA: 4987.48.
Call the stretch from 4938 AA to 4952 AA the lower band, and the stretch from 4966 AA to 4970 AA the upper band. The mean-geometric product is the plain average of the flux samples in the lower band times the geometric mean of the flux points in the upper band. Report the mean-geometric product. 43.3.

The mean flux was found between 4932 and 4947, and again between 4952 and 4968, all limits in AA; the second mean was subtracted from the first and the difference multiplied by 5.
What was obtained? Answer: 1.0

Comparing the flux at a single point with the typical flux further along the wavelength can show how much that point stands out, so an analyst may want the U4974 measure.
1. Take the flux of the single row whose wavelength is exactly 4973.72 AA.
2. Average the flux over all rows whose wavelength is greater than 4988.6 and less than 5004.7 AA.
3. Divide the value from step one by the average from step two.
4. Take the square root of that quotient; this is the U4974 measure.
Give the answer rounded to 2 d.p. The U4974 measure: 1.03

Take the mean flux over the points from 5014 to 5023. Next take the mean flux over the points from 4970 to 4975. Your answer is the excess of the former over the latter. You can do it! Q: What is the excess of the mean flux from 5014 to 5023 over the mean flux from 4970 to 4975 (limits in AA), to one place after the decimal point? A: -0.3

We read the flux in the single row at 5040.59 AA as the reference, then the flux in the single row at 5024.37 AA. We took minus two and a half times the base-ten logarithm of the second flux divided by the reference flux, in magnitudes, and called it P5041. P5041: -0.099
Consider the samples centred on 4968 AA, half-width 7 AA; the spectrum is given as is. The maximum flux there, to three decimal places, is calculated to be 6.694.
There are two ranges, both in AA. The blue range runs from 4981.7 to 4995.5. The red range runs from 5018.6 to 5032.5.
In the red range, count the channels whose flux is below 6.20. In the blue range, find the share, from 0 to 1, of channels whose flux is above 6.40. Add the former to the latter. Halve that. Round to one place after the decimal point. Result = 2.1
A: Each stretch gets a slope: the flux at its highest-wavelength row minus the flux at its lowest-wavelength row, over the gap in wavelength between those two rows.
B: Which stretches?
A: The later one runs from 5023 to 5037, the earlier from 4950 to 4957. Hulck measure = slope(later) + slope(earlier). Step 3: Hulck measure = -0.16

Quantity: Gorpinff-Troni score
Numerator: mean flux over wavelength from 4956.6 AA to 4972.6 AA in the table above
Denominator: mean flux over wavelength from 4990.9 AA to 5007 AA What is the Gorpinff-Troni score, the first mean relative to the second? 1.03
